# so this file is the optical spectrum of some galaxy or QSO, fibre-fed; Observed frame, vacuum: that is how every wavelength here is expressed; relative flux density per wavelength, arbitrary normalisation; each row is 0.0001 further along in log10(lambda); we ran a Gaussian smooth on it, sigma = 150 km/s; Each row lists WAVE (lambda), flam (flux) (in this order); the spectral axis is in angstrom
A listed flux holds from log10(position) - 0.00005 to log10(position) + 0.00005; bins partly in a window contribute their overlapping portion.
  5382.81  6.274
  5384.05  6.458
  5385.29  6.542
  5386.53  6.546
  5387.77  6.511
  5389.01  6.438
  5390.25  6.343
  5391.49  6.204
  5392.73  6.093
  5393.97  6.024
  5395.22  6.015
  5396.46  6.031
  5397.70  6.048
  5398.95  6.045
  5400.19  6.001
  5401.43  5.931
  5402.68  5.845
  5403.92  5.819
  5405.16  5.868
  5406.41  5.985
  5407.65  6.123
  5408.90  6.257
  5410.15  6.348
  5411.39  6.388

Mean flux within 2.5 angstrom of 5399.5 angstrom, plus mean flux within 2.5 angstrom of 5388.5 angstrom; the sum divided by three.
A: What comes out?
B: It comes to 4.16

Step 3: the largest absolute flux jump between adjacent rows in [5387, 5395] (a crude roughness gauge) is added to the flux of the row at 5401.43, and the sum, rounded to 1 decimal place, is 6.1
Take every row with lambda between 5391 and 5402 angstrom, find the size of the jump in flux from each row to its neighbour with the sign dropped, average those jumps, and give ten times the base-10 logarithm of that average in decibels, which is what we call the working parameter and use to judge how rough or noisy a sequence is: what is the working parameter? -13.7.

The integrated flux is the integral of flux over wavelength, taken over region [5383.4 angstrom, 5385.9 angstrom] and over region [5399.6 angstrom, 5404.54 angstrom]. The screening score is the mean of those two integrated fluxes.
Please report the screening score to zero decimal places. 23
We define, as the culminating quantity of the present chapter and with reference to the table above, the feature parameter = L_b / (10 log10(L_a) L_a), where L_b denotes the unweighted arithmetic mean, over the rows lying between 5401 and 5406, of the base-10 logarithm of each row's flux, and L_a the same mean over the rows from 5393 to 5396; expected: -0.91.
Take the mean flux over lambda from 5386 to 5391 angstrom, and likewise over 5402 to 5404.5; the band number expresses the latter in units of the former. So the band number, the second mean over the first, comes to 0.90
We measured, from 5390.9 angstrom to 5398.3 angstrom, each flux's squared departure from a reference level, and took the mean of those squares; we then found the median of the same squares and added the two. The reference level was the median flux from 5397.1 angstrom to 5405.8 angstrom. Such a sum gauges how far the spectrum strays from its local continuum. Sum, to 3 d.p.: 0.035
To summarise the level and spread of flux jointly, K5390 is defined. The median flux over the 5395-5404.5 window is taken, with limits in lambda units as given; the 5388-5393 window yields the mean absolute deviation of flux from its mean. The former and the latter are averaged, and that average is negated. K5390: -3.06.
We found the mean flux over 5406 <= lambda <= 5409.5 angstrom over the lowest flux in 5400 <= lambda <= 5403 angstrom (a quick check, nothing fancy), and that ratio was 1.05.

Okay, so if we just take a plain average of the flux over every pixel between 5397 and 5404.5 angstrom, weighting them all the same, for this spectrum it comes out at 5.95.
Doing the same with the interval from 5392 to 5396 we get 6.04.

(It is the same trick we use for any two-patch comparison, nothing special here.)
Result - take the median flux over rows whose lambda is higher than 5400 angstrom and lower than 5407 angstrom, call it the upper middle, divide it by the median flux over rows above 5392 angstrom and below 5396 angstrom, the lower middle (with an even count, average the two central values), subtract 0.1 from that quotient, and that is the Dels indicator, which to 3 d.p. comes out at 0.879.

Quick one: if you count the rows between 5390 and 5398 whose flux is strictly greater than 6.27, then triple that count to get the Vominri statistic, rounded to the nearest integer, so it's 3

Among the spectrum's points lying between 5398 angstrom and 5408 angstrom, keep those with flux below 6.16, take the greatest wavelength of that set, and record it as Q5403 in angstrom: 5407.65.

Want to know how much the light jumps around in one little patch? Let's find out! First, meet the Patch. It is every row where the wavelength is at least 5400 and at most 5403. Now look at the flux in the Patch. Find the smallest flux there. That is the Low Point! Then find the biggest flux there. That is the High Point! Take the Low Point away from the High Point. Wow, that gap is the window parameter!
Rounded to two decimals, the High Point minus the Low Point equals 0.16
